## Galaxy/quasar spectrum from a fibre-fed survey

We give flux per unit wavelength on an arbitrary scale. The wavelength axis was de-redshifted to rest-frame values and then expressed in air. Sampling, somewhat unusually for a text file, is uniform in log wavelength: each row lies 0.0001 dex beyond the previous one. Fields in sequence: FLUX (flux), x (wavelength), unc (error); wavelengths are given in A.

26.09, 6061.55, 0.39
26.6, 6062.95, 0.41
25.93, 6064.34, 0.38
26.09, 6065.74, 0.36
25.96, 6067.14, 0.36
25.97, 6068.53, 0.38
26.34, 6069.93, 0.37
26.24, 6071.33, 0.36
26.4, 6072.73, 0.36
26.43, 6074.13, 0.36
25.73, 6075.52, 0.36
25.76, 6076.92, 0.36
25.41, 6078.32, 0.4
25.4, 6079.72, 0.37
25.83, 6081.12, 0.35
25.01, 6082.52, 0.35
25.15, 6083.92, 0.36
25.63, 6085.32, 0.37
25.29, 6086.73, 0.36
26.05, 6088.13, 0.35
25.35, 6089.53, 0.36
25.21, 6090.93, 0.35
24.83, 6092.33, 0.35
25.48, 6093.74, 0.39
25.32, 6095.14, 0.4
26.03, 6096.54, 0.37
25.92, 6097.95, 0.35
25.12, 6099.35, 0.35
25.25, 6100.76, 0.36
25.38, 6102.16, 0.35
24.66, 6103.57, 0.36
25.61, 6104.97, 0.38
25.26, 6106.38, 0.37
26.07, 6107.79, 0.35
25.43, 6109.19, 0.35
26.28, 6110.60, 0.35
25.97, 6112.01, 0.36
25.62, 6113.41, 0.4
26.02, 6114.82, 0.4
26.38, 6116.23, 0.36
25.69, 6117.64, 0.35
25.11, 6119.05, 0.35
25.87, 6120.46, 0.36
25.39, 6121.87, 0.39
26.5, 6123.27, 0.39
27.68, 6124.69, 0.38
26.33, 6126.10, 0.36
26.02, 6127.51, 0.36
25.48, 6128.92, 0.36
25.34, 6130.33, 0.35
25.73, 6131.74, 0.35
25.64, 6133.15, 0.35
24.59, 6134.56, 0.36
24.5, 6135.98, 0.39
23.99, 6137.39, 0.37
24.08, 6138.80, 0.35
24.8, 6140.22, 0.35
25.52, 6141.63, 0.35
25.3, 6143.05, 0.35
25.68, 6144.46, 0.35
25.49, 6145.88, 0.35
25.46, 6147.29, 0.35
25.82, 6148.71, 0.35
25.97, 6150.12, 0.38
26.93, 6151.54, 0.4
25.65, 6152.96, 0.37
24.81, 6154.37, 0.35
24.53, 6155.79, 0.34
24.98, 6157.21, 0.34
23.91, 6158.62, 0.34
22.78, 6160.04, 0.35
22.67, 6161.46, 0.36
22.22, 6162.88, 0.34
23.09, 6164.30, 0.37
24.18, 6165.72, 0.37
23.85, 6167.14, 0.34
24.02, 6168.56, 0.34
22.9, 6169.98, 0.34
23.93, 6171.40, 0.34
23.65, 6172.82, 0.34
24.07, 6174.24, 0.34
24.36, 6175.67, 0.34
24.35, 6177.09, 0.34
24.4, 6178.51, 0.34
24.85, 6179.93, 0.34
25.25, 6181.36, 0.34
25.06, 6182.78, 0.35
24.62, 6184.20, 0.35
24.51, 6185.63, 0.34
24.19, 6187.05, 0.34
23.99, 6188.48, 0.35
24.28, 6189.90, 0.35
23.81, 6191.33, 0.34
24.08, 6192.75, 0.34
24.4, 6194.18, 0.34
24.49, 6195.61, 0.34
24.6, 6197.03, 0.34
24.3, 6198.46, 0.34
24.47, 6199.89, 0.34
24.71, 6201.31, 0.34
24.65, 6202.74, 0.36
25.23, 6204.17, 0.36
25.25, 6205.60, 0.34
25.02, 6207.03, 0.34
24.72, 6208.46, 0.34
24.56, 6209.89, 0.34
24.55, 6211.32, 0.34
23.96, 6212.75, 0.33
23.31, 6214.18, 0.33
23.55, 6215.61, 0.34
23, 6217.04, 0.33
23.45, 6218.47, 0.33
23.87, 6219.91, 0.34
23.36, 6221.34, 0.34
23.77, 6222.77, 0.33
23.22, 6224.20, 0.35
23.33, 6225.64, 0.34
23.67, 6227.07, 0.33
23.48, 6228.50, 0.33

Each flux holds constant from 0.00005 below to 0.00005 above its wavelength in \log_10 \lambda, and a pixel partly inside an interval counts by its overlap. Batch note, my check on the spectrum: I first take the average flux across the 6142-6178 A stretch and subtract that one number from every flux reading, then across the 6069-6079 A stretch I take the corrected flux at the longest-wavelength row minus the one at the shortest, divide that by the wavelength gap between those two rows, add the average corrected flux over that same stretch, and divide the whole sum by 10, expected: 0.15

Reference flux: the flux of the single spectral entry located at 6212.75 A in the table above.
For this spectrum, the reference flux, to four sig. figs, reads 23.96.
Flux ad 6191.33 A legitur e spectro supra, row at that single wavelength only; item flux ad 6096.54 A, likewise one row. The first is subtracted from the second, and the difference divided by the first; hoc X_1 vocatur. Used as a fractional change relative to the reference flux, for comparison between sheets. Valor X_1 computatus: 0.09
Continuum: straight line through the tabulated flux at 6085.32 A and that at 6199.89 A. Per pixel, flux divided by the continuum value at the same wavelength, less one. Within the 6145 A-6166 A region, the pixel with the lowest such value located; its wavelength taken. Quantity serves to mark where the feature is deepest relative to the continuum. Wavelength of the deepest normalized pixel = 6162.88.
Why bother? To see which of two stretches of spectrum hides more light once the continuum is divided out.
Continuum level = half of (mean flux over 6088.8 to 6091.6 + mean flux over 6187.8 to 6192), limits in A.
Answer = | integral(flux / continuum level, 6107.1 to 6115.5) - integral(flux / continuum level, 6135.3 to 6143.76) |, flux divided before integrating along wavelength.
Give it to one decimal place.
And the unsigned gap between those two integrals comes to 0.4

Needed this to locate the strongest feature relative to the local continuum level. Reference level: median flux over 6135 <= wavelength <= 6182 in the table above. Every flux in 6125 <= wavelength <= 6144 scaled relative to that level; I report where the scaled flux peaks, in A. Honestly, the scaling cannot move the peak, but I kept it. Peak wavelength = 6126.10 A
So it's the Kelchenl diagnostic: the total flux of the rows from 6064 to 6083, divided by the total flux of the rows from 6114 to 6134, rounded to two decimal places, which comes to 1.00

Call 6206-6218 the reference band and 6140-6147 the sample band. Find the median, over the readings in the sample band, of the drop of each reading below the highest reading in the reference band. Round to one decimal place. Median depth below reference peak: -0.5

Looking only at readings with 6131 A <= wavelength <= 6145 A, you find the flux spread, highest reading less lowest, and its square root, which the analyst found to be 1.3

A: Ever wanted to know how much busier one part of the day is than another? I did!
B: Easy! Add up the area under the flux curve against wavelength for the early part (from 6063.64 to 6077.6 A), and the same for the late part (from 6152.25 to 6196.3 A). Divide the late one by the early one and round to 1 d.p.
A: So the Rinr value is 2.9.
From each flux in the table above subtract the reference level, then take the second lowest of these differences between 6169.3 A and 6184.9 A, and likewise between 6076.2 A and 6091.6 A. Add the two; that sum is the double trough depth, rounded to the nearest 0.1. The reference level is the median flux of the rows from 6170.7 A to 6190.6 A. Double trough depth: 0.1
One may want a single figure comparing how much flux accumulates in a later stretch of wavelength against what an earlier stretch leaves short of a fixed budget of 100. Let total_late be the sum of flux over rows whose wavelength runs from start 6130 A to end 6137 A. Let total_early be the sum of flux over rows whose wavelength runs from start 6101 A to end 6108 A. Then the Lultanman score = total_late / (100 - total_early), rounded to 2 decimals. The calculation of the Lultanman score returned -4.66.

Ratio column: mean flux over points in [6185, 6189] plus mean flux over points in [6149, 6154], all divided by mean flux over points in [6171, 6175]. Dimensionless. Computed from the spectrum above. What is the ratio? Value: 2.11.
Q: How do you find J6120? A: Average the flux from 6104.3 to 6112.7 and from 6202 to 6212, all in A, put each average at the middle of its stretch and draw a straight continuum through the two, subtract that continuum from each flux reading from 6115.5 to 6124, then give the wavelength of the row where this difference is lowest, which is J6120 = 6119.05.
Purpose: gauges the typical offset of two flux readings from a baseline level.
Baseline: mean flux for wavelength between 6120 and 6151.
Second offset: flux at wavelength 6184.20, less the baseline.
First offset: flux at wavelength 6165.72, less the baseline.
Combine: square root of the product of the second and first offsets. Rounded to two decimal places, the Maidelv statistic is 1.09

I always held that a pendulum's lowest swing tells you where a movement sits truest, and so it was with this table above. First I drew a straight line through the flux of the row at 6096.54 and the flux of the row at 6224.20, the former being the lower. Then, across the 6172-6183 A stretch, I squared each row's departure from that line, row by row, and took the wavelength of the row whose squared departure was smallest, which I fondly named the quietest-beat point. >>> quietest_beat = 6175.67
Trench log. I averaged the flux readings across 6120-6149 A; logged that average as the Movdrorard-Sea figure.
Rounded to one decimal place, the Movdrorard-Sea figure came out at 25.5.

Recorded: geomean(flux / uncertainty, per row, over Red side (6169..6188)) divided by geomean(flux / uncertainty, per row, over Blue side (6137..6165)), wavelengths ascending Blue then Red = 1.03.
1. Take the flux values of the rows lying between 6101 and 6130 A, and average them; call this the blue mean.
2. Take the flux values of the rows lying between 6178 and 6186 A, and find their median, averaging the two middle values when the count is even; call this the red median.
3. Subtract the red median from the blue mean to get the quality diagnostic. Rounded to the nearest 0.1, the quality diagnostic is 1.1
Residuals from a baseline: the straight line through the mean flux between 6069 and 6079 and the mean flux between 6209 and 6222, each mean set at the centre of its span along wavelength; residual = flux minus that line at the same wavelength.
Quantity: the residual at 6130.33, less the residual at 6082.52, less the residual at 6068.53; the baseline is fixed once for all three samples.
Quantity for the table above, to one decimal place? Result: 1.3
